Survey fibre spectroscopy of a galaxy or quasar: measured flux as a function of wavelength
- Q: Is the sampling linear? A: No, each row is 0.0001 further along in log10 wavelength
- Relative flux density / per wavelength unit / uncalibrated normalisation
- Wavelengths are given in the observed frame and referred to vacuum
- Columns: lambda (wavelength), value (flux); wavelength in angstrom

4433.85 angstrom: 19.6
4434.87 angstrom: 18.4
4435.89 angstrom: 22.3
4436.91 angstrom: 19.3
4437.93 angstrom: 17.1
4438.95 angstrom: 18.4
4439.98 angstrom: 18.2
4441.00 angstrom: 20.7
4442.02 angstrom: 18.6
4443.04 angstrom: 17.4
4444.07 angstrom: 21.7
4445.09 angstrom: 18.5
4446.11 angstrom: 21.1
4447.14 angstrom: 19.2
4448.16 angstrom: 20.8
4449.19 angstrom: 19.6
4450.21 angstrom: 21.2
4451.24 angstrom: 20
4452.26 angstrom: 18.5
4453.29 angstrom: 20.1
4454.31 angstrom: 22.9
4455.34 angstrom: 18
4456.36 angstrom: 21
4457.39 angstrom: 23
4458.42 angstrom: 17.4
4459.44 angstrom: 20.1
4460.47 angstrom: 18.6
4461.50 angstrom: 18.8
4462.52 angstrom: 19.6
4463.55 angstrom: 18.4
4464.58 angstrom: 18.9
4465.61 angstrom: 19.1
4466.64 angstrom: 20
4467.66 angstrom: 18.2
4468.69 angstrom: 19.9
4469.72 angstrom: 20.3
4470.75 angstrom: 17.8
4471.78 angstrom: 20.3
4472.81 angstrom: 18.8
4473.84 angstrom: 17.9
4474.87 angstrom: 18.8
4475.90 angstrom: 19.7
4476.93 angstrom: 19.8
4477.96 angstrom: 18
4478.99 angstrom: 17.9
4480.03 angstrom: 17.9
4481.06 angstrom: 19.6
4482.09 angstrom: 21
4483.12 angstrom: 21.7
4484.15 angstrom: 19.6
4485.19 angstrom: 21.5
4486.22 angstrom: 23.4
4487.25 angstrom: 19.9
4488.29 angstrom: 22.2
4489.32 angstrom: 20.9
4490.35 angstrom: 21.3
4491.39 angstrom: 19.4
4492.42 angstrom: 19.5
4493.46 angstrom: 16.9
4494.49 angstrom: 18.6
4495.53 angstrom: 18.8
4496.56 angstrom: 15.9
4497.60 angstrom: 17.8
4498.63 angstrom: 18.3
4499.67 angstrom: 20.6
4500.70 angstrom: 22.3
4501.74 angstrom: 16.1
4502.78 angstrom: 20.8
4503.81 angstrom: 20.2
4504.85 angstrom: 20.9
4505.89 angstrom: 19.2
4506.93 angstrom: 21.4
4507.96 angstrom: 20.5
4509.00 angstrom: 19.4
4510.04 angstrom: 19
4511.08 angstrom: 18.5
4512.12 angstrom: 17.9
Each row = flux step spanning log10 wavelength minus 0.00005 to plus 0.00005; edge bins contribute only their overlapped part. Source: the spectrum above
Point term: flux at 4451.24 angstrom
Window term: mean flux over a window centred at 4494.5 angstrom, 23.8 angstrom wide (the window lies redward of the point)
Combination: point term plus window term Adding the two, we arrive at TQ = 39.8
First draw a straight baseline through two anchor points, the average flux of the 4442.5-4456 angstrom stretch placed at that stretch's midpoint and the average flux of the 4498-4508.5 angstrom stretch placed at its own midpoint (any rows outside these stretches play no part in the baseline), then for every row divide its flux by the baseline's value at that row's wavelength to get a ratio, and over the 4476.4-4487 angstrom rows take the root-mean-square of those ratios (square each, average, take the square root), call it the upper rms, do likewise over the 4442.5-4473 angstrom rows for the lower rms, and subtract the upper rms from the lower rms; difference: -0.019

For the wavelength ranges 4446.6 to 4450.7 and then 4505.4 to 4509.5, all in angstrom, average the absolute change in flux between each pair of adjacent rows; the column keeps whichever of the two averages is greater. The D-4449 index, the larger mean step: 1.47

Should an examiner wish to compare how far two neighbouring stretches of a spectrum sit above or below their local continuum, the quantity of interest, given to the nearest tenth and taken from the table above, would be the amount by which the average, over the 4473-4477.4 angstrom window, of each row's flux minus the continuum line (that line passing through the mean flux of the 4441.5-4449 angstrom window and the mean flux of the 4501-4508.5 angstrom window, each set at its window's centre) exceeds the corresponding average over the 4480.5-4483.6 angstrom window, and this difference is -1.7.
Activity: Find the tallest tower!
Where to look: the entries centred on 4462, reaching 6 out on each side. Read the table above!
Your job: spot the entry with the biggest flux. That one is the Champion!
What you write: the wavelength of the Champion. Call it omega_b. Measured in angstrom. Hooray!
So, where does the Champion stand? 4457.39 angstrom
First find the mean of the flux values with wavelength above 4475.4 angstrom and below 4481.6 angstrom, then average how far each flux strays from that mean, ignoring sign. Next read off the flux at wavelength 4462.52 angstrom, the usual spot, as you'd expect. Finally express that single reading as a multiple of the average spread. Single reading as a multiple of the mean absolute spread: 22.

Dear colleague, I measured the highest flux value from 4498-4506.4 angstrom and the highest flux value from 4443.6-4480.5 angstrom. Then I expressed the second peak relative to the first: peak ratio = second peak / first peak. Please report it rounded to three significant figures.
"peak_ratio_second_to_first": 1.03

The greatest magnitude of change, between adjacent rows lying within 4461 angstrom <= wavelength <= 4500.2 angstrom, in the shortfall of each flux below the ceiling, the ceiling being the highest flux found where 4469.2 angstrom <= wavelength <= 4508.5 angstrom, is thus 3.5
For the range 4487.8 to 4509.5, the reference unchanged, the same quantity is 6.2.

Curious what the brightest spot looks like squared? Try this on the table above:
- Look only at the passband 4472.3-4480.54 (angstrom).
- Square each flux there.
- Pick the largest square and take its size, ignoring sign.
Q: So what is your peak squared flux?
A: 392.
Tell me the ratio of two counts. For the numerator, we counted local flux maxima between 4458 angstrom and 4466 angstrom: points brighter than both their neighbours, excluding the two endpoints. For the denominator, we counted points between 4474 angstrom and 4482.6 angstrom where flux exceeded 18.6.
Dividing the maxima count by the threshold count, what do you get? 0.40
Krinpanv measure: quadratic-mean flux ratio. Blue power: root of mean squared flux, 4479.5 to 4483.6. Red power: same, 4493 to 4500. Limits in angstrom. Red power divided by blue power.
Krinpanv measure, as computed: 0.90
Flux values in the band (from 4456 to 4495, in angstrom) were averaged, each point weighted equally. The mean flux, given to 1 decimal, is 19.6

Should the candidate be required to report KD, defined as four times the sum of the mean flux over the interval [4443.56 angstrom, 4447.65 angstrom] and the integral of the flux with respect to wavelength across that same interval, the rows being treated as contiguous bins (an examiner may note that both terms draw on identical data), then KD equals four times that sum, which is 410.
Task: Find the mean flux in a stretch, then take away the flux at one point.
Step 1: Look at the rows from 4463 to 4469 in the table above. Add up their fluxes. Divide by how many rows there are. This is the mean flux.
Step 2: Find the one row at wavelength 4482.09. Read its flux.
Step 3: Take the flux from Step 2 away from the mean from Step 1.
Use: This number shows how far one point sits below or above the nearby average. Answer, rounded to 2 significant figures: -1.9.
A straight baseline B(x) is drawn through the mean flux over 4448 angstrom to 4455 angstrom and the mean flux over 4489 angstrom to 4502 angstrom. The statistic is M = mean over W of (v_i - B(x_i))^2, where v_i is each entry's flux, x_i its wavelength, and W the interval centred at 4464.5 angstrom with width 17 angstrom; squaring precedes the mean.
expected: 1.9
